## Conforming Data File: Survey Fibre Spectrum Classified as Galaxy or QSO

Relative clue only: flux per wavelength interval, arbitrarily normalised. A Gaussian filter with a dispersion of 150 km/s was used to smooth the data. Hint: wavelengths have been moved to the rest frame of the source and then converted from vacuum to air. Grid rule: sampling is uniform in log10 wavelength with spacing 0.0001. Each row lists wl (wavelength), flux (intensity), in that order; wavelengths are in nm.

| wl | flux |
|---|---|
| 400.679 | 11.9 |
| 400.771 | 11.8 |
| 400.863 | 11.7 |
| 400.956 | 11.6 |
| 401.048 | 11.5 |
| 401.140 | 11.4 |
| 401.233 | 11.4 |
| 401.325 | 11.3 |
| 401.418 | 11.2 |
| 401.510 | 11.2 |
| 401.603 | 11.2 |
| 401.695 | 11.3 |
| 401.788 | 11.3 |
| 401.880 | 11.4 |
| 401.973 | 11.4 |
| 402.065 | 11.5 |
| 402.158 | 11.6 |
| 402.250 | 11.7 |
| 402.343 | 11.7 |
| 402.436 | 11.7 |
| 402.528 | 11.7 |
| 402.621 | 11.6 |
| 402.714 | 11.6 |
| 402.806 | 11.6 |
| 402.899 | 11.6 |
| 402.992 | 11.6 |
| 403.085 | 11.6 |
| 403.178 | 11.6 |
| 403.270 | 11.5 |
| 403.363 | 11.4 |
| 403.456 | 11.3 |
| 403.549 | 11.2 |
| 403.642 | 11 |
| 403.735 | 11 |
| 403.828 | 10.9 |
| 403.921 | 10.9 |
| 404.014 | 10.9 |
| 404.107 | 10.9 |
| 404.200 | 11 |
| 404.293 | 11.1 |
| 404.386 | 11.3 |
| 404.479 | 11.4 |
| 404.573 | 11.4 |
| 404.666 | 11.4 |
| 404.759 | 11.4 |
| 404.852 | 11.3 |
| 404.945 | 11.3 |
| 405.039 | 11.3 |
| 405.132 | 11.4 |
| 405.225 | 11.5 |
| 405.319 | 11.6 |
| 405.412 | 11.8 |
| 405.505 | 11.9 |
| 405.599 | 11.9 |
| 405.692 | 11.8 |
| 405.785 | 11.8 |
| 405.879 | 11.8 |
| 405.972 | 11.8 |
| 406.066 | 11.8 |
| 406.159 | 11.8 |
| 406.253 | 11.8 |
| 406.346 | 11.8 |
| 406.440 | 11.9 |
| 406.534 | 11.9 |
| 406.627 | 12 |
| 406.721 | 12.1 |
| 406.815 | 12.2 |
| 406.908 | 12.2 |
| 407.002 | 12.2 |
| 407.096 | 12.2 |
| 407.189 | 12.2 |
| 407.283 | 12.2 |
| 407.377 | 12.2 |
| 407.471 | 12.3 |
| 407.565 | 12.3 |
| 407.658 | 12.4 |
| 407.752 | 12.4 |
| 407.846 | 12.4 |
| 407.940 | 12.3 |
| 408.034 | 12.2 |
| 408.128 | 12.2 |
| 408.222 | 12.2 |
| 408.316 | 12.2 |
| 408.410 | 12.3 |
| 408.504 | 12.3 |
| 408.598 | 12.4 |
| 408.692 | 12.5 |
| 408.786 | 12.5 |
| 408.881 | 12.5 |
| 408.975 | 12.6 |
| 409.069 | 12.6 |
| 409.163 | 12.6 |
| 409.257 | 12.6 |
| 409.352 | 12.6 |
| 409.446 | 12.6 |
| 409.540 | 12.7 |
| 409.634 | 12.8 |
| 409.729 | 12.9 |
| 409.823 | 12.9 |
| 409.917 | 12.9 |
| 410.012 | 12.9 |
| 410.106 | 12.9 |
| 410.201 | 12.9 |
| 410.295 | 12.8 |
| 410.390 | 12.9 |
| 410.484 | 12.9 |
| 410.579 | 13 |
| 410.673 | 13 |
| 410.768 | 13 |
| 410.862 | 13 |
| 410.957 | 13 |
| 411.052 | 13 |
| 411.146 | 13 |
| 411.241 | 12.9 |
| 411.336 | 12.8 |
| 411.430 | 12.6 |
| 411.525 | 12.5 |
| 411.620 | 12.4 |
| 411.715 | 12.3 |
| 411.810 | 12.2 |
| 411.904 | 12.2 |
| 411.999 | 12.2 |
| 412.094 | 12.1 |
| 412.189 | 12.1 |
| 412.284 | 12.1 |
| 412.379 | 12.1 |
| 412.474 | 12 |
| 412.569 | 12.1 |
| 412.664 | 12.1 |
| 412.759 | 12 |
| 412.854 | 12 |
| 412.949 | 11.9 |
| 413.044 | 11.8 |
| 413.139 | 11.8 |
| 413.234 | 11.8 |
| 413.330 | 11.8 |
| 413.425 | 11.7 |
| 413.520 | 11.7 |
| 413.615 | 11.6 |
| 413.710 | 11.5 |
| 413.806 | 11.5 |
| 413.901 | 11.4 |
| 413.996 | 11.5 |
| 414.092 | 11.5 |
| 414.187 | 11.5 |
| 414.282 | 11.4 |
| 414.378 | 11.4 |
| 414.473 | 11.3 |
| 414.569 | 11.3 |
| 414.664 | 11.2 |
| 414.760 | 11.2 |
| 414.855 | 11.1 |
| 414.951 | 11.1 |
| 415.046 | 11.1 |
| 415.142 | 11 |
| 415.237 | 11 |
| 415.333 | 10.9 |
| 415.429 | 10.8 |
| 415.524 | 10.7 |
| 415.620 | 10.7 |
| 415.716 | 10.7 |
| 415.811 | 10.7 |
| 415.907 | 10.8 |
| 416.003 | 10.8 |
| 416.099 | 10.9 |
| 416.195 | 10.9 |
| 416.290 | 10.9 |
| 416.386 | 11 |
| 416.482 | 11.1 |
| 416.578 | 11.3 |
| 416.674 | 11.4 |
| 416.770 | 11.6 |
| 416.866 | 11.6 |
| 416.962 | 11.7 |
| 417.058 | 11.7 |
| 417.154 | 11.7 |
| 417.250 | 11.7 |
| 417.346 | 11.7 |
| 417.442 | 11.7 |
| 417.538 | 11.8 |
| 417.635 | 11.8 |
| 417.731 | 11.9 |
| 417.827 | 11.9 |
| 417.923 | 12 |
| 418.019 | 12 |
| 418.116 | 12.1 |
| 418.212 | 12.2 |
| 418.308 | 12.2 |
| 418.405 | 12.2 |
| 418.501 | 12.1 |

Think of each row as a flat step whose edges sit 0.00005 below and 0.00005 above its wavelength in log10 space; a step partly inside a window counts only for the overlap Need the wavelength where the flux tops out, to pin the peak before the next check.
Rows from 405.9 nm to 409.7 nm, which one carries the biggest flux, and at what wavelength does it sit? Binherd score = 409.634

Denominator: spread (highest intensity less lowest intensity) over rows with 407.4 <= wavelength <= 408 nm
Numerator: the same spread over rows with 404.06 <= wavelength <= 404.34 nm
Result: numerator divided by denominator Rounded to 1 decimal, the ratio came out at 2.0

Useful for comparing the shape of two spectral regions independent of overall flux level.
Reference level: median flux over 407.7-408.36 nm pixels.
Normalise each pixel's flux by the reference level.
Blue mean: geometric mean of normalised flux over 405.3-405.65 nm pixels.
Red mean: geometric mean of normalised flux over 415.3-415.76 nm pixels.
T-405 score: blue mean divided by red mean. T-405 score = 1.10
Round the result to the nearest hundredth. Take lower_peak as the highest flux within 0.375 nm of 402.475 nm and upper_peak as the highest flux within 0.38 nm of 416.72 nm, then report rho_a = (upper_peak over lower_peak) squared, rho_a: 1.00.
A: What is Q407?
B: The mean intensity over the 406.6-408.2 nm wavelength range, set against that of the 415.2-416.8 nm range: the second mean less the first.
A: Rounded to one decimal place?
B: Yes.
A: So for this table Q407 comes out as -1.3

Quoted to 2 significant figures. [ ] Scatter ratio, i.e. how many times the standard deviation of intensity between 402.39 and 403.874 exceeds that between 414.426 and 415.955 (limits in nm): 1.2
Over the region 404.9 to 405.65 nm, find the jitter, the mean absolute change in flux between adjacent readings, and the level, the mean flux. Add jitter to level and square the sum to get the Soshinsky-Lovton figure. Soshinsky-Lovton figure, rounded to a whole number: 136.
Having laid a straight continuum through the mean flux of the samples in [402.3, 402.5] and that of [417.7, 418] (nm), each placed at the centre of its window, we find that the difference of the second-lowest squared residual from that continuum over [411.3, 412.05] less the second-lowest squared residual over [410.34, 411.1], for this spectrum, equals -1.0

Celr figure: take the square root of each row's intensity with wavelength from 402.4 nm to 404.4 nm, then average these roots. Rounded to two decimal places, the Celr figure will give 3.36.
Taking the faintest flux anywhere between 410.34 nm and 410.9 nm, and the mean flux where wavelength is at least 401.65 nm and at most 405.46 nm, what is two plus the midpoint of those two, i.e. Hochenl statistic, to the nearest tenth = 14.1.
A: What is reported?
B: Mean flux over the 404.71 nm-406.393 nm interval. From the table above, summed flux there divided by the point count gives 11.7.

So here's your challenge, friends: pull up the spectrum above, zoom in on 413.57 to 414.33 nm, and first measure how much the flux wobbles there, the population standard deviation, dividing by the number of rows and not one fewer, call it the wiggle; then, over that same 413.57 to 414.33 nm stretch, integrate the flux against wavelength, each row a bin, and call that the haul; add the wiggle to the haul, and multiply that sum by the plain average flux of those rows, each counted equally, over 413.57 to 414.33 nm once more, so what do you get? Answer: 101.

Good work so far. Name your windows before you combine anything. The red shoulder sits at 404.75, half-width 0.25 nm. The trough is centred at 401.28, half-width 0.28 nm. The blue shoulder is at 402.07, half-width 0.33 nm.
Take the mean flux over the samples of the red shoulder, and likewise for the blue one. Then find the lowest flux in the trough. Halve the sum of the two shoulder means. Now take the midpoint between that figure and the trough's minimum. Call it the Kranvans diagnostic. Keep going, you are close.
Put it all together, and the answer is 11.3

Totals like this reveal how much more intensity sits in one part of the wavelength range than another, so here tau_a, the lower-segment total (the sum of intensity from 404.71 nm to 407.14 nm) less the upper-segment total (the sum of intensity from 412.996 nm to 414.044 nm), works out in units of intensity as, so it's 178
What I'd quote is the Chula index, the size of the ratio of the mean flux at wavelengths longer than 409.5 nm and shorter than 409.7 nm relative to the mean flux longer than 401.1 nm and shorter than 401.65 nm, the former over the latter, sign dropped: 1.130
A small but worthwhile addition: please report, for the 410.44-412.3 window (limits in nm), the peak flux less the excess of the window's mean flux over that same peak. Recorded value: 13.4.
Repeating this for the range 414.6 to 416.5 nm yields 11.5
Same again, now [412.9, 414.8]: 12.3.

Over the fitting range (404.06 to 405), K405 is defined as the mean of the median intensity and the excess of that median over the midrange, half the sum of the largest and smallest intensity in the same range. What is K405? 5.7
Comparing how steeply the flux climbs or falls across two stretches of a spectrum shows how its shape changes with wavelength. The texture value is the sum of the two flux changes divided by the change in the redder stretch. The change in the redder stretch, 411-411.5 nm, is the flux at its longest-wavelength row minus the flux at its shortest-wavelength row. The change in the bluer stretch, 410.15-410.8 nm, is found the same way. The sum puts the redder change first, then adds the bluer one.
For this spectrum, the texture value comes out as 0.75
